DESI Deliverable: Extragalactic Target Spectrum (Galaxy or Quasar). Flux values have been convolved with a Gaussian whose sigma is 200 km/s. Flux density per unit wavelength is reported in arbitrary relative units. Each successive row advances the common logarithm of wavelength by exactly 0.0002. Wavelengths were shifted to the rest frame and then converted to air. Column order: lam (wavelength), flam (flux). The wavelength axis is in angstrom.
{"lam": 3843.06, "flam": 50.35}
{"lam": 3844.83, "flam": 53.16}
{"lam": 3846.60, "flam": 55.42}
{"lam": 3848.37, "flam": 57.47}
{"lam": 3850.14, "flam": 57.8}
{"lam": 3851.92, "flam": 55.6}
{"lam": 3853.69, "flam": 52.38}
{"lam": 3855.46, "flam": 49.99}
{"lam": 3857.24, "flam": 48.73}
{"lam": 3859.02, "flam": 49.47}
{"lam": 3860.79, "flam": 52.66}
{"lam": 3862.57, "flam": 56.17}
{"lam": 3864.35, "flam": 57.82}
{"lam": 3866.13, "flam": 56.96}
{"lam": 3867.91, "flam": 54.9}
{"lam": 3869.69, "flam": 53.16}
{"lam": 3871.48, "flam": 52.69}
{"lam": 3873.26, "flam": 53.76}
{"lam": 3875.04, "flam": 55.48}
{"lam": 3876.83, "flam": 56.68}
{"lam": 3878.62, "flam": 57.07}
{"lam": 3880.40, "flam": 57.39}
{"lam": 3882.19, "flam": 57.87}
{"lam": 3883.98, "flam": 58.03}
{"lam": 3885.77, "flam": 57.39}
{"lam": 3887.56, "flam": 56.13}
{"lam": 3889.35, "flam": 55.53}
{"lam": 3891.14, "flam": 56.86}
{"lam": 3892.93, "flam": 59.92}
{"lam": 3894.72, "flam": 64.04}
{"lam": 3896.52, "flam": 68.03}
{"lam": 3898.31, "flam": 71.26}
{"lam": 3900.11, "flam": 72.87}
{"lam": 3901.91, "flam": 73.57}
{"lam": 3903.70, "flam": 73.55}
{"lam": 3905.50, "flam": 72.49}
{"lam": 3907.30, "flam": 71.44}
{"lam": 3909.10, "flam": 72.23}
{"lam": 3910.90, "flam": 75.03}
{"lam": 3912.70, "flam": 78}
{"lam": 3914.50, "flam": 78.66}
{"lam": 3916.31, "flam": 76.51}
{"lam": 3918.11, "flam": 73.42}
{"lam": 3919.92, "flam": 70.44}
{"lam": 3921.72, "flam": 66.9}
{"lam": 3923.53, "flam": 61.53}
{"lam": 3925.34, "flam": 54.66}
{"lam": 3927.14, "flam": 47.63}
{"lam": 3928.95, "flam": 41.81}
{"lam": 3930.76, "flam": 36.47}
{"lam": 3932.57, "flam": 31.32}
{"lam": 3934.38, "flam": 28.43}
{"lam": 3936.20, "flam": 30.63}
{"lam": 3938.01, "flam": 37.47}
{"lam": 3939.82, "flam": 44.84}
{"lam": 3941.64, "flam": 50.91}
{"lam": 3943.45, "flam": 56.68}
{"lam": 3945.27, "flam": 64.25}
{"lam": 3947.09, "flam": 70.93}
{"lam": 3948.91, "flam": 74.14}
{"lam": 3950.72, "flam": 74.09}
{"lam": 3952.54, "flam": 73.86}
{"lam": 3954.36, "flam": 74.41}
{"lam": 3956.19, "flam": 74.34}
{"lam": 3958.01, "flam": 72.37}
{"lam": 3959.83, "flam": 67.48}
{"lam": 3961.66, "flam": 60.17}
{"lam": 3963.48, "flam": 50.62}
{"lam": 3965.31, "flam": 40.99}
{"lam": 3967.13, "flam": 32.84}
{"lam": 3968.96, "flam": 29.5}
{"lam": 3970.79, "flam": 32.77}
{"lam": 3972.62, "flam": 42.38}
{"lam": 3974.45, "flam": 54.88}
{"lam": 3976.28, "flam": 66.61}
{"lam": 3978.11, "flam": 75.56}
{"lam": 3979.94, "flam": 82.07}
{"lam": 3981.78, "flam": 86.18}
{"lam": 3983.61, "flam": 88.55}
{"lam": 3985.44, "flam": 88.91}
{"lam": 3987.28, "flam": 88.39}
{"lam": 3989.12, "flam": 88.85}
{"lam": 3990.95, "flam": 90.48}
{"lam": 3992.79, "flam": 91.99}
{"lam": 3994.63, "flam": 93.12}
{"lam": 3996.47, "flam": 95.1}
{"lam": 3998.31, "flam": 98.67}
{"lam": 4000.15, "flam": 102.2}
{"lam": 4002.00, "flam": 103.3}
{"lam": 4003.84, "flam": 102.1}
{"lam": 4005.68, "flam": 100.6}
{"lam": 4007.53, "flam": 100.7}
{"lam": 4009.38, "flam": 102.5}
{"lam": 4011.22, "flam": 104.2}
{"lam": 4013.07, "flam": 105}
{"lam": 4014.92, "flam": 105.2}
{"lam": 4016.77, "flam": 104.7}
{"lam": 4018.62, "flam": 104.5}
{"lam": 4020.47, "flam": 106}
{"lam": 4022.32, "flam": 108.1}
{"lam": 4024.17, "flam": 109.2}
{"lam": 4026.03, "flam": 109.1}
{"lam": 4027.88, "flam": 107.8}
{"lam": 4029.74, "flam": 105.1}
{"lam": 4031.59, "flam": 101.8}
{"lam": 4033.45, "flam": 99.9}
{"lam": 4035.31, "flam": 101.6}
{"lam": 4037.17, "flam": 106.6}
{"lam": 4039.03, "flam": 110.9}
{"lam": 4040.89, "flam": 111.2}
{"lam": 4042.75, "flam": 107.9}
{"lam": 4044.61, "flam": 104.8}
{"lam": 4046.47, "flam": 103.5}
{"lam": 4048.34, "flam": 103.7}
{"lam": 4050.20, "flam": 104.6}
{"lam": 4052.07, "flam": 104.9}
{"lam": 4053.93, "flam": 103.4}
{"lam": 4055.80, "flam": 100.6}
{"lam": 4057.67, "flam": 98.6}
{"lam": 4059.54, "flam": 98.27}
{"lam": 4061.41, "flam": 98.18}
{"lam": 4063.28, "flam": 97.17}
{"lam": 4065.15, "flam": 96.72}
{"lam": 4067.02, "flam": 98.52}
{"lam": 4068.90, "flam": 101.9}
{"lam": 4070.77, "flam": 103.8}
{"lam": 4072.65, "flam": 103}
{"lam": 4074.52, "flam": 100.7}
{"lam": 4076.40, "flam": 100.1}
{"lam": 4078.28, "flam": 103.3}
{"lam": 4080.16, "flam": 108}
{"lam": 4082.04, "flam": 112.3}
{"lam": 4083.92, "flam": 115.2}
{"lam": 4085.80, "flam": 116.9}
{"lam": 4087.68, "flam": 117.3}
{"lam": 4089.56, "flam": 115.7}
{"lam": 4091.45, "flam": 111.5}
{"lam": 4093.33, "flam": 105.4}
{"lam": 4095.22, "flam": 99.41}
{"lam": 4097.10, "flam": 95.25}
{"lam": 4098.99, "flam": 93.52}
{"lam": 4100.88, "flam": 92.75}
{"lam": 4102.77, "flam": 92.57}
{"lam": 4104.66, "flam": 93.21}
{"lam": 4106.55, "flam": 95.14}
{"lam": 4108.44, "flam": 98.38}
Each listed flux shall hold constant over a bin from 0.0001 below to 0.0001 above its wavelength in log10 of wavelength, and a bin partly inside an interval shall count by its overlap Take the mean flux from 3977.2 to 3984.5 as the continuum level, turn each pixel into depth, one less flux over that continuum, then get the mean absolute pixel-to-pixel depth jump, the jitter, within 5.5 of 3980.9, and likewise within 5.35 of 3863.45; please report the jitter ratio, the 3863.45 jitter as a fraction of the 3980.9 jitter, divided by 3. 0.2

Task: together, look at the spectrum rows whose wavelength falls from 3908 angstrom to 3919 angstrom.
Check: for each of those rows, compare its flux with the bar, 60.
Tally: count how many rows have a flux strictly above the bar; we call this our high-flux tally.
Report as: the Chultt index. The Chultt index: 6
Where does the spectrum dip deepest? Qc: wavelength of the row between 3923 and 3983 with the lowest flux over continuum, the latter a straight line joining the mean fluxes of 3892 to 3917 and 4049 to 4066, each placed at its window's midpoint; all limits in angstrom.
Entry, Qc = 3968.96 angstrom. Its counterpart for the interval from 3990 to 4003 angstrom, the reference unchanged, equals 3990.95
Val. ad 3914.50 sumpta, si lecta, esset 78.66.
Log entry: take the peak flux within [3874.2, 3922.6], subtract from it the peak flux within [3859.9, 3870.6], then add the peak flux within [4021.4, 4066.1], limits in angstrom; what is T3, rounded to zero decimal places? 132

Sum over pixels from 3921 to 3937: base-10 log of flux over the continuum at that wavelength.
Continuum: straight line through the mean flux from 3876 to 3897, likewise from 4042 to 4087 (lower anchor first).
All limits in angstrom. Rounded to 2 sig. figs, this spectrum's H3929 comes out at -1.9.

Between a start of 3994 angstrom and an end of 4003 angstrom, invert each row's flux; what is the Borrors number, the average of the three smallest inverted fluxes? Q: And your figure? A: 0.0099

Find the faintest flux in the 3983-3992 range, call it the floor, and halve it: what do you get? 44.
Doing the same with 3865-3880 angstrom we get 26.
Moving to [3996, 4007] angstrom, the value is 48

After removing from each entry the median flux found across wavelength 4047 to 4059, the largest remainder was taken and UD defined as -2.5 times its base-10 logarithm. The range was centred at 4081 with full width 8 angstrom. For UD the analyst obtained -2.7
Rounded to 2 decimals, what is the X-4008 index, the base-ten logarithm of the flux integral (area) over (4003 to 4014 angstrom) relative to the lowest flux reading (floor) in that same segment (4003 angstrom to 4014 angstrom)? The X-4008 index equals 1.05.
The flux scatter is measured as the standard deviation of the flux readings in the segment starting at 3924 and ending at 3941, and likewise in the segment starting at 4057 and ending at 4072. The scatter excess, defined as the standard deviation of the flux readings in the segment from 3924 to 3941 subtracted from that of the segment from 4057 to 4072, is -6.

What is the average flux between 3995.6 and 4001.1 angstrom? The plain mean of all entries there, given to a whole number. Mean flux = 99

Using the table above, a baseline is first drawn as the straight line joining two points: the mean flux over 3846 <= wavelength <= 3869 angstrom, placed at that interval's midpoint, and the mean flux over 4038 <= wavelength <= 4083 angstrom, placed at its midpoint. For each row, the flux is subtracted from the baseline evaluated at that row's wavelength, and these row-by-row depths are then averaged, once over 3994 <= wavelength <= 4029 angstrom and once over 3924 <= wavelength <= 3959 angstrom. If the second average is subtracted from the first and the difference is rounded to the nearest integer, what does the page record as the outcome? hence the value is -32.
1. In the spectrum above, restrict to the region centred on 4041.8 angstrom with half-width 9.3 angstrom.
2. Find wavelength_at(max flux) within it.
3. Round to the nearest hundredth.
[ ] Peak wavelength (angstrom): 4040.89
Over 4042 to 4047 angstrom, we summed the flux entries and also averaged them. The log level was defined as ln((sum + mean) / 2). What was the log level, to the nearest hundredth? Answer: 5.35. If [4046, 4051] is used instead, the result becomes 5.34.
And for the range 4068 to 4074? 5.33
